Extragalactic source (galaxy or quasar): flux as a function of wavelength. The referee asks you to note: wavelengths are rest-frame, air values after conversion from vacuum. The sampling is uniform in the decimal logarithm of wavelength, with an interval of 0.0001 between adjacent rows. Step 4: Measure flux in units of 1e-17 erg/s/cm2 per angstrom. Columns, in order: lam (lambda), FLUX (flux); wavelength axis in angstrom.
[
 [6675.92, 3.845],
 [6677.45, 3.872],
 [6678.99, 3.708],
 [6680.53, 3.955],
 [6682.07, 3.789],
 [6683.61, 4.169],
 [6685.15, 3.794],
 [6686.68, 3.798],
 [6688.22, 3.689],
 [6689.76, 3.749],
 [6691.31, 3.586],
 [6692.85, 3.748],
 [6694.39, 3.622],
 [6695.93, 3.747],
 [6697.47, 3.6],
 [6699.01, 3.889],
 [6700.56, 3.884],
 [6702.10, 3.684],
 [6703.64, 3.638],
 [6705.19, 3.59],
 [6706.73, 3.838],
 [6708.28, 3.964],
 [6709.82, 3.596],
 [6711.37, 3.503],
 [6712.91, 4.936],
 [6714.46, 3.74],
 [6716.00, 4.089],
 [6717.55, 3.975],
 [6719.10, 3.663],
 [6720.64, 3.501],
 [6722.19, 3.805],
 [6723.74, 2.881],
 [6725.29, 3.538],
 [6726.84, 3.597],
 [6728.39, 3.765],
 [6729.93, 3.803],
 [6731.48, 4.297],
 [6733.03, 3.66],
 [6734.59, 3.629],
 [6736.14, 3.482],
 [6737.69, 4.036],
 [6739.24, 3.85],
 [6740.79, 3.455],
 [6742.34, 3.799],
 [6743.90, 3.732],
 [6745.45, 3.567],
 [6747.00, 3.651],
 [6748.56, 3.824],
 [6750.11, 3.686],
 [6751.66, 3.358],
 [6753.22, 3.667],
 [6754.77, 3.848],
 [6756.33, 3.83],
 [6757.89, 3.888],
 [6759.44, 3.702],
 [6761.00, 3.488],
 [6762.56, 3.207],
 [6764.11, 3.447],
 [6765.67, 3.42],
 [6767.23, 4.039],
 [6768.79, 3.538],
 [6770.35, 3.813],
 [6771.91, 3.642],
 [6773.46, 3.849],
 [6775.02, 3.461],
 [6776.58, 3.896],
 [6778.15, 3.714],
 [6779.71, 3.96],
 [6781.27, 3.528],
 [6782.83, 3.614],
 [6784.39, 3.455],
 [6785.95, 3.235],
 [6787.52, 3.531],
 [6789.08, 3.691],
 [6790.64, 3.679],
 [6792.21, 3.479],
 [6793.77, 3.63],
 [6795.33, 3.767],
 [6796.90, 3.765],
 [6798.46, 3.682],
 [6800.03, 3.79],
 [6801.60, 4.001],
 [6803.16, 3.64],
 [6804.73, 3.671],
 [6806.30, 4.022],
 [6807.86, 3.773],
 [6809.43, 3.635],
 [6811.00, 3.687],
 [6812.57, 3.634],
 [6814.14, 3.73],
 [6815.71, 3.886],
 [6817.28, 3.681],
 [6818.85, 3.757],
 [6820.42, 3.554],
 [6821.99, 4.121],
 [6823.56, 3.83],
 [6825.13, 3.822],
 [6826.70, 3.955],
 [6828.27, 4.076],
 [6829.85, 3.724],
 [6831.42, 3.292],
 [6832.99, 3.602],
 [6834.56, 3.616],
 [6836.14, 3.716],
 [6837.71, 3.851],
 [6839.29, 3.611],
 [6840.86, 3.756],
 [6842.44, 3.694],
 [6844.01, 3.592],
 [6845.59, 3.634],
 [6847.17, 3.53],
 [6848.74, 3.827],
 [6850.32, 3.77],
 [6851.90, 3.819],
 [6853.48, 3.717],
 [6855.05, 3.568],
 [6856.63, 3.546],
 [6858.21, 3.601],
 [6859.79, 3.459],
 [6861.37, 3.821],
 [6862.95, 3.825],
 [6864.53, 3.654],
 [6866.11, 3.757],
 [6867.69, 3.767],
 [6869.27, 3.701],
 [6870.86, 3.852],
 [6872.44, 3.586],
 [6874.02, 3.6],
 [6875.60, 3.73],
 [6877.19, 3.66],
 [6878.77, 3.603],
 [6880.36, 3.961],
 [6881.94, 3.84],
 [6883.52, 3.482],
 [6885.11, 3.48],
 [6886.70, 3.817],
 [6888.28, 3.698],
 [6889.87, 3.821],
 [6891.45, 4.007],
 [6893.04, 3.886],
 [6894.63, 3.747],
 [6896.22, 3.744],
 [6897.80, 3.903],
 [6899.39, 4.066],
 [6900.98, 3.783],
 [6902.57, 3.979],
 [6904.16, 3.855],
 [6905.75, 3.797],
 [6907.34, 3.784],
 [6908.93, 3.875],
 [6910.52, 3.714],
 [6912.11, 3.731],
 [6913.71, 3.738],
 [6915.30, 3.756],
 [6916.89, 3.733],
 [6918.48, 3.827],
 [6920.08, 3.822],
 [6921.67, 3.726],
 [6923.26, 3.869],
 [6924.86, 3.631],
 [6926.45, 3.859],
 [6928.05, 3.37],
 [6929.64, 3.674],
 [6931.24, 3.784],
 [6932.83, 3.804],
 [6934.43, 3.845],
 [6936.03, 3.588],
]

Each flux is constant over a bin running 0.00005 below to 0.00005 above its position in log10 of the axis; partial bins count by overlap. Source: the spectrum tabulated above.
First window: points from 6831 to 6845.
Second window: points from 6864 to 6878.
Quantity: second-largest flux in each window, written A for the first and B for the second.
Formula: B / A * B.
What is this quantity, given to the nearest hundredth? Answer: 3.78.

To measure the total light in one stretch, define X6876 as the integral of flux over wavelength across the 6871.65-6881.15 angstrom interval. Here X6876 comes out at 35.1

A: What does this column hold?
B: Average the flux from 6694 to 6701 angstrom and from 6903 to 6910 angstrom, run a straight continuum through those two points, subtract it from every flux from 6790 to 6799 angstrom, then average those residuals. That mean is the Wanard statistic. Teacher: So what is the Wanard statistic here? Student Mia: -0.12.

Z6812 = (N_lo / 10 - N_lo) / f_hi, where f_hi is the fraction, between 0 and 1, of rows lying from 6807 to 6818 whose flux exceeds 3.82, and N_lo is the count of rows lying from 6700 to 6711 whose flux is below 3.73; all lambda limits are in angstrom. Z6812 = -25.2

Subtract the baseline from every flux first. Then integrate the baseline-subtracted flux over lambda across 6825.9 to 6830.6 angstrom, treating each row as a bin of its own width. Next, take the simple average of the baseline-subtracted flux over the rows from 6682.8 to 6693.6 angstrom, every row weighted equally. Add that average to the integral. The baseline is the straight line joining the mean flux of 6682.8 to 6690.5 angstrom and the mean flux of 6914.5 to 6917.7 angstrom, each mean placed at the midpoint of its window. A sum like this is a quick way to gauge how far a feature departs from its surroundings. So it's 0.6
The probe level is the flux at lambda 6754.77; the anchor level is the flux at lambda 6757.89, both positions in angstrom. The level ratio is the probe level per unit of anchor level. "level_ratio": 0.99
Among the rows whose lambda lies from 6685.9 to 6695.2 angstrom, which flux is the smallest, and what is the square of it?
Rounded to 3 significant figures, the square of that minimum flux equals 12.9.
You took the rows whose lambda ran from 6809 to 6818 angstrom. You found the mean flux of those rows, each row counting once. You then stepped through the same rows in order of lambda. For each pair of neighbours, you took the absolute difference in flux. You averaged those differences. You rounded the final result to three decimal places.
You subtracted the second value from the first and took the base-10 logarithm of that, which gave 0.556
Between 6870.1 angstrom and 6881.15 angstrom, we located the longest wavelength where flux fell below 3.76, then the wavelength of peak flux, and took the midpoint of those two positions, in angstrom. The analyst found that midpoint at 6879.6 angstrom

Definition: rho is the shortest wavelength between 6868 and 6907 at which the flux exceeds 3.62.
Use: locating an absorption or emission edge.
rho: 6869.27 angstrom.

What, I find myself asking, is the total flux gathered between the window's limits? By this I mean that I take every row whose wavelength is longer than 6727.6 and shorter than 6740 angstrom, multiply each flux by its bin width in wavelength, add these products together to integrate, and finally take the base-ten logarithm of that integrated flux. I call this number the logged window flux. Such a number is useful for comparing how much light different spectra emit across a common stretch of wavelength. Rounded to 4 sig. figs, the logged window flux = 1.675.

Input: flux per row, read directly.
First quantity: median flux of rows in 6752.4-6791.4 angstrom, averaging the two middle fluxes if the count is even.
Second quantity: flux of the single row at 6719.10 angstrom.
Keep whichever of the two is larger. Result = 3.67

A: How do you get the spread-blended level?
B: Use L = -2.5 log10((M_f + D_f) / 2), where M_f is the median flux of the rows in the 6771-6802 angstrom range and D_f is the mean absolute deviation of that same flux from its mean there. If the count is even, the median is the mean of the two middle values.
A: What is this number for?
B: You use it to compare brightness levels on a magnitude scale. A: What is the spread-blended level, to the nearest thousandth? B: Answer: -0.704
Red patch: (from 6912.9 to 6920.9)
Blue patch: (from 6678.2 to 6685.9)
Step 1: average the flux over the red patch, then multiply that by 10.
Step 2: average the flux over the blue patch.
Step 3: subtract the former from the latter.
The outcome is -33.9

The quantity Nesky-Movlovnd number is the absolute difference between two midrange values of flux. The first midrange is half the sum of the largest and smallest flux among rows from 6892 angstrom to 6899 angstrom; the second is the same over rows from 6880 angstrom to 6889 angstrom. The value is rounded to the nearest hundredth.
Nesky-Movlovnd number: 0.10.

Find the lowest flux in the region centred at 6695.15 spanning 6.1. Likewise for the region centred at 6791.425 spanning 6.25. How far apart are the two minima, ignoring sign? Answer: 0.12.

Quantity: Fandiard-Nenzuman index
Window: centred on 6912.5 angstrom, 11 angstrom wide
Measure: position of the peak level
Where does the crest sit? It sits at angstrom 6908.93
